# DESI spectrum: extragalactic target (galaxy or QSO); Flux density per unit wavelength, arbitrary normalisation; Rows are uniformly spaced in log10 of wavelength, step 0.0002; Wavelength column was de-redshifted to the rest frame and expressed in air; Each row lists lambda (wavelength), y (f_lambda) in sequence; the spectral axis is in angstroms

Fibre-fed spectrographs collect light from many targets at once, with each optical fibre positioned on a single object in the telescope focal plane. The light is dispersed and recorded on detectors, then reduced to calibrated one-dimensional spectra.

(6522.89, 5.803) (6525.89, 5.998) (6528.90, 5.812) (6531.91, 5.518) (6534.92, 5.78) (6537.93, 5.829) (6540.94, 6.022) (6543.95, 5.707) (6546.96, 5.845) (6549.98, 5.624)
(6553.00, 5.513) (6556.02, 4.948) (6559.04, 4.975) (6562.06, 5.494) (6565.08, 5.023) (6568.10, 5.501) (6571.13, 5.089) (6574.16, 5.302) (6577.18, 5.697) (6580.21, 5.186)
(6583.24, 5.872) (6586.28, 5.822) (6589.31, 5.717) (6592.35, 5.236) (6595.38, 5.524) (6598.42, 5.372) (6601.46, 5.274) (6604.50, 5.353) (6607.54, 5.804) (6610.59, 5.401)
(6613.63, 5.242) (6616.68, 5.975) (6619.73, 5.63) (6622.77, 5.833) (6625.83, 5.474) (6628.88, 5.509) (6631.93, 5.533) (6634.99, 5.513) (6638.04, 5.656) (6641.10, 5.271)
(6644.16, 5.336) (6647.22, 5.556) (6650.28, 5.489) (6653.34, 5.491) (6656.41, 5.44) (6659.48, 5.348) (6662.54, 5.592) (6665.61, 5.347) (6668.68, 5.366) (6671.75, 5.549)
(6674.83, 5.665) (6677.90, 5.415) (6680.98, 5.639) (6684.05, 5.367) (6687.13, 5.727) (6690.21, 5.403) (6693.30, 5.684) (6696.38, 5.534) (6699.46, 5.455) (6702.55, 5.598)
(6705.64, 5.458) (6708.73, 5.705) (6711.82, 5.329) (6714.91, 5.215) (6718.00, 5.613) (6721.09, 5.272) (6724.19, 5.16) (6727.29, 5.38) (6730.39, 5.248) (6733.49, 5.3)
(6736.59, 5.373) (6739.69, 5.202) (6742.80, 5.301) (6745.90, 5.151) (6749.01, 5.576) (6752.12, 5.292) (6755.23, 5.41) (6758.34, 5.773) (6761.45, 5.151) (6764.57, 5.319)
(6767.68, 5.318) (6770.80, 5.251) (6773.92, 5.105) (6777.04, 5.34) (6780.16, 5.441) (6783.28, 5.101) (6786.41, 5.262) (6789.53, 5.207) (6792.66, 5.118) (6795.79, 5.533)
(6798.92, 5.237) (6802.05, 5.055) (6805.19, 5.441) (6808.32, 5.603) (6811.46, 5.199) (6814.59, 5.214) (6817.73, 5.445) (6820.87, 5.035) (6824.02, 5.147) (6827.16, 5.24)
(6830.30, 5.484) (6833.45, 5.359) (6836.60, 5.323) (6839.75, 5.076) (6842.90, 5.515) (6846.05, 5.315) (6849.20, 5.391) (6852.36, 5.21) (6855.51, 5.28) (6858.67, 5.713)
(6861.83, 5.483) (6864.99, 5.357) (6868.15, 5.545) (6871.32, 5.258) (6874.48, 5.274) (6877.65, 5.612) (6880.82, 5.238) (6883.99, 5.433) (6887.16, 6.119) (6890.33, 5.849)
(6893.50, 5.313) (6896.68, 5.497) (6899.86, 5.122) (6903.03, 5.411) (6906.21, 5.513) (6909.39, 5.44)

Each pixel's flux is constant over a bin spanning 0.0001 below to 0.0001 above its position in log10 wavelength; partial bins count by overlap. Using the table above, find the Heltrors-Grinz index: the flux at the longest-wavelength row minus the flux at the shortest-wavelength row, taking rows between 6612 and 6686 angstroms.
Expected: 0.1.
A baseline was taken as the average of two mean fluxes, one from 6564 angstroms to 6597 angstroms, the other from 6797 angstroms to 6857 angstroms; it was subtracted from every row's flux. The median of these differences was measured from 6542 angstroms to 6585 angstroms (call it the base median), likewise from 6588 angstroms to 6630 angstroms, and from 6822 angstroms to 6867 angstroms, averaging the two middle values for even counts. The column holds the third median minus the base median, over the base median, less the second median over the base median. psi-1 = -2.2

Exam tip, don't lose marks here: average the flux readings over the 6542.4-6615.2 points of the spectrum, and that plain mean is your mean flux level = 5.44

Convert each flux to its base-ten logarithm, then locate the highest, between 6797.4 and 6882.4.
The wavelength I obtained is 6858.67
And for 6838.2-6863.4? 6858.67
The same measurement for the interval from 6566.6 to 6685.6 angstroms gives 6616.68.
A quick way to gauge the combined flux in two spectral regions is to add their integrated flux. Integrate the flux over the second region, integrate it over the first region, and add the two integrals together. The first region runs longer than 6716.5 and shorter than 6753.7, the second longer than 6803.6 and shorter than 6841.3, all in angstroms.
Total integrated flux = 398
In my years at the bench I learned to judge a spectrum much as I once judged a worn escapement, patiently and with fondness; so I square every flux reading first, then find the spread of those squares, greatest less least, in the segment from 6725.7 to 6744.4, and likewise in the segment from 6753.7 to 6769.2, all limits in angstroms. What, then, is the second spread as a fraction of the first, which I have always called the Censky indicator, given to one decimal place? 3.6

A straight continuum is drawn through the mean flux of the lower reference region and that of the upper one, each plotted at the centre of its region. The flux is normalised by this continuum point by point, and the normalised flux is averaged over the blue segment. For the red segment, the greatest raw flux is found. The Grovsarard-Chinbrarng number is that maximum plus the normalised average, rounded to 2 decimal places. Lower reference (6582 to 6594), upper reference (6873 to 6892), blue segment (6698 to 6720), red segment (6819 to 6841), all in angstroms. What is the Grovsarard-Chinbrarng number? 6.46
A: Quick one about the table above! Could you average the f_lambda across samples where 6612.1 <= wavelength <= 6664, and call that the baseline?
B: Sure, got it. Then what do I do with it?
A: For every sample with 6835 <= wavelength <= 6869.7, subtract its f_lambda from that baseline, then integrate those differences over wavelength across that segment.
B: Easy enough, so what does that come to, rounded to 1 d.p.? 4.9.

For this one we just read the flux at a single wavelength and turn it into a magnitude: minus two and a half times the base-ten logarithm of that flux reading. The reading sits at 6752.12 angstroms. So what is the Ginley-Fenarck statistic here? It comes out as -1.81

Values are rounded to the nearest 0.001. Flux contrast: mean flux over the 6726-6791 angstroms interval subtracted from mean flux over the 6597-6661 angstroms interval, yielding 0.190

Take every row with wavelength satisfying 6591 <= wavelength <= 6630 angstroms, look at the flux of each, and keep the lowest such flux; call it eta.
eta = 5.236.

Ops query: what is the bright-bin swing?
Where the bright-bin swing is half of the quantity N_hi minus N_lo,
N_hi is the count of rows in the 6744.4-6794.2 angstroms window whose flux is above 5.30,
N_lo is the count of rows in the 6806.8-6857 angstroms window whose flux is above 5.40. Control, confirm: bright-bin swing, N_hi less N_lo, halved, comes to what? 1.5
